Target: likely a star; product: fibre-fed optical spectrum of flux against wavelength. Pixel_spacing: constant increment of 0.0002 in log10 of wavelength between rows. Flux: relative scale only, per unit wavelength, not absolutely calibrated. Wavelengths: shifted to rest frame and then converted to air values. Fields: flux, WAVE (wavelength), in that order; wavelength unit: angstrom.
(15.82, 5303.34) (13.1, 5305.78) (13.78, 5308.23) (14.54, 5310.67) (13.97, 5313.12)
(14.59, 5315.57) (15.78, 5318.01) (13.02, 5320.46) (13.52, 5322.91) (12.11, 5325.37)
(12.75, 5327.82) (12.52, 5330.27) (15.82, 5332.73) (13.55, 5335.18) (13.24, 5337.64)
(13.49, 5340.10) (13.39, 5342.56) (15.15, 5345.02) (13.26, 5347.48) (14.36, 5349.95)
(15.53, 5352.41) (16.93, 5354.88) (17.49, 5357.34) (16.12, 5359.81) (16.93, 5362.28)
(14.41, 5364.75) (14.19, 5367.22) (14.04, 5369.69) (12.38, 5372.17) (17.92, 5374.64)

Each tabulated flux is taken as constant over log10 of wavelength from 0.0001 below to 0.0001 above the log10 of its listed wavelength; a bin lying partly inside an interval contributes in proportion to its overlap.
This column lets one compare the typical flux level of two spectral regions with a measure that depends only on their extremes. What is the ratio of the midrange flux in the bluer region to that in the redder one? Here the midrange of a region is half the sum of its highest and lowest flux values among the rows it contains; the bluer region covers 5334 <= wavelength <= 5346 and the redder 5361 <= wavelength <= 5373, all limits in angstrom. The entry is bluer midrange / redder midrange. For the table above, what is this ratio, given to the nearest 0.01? 0.97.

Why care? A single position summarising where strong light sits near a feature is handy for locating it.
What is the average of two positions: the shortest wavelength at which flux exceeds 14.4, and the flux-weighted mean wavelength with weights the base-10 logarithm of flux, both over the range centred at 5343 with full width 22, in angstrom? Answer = 5337.7 angstrom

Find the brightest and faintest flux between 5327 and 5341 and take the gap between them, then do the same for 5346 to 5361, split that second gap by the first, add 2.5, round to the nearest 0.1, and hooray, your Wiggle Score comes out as 3.8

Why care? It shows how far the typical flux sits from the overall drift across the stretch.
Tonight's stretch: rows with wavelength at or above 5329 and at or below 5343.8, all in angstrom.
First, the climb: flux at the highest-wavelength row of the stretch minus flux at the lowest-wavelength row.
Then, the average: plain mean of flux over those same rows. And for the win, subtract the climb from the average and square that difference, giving 164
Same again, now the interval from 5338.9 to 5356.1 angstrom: 124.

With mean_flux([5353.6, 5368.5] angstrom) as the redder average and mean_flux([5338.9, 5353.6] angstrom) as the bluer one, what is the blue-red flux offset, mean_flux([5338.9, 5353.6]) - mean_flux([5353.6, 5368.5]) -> -1.8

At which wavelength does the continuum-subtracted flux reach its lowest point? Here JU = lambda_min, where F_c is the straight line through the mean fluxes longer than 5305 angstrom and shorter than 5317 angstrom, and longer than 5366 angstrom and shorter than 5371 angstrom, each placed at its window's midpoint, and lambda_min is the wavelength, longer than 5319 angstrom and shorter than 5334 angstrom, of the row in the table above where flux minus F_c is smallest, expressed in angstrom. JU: 5325.37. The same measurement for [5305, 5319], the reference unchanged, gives 5305.78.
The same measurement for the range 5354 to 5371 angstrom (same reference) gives 5369.69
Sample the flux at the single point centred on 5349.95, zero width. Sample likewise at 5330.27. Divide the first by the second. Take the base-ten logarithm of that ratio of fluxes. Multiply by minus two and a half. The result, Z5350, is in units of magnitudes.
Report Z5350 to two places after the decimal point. -0.15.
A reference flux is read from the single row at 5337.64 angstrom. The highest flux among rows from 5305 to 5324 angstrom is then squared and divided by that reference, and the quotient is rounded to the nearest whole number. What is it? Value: 19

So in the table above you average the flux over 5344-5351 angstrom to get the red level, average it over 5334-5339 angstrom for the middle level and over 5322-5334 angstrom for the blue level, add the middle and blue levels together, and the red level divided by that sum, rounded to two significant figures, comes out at 0.53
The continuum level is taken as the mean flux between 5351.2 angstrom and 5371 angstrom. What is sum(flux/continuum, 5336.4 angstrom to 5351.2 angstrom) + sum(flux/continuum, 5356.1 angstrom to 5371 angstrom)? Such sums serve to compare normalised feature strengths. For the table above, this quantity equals 11.2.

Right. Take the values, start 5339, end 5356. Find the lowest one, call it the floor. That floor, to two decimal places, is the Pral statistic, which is 13.26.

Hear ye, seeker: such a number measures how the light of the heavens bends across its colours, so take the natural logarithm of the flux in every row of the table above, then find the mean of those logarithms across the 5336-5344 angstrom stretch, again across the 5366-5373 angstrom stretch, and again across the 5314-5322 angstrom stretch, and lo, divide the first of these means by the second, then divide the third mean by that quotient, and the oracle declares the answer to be 2.68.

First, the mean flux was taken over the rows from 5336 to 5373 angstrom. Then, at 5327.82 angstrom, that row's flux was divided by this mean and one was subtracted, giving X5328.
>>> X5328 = -0.13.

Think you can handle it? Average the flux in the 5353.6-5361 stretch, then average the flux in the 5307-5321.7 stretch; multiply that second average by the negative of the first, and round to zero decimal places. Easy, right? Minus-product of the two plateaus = -241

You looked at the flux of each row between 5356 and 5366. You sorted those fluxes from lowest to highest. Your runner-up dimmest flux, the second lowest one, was 16.12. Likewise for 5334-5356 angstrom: 13.26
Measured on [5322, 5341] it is 12.52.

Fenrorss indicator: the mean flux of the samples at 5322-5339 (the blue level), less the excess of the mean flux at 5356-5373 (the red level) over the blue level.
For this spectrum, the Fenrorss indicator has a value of 11.6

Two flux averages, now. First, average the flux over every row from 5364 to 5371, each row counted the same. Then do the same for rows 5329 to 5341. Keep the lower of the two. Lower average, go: 13.7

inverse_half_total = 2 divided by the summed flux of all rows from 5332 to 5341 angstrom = 0.0357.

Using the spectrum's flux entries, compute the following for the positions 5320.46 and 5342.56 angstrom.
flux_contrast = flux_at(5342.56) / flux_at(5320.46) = 1.03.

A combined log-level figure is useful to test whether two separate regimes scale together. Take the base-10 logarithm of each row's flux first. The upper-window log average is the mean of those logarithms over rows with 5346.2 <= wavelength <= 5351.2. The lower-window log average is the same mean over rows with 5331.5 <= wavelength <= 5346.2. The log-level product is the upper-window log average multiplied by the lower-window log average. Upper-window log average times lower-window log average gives 1.31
